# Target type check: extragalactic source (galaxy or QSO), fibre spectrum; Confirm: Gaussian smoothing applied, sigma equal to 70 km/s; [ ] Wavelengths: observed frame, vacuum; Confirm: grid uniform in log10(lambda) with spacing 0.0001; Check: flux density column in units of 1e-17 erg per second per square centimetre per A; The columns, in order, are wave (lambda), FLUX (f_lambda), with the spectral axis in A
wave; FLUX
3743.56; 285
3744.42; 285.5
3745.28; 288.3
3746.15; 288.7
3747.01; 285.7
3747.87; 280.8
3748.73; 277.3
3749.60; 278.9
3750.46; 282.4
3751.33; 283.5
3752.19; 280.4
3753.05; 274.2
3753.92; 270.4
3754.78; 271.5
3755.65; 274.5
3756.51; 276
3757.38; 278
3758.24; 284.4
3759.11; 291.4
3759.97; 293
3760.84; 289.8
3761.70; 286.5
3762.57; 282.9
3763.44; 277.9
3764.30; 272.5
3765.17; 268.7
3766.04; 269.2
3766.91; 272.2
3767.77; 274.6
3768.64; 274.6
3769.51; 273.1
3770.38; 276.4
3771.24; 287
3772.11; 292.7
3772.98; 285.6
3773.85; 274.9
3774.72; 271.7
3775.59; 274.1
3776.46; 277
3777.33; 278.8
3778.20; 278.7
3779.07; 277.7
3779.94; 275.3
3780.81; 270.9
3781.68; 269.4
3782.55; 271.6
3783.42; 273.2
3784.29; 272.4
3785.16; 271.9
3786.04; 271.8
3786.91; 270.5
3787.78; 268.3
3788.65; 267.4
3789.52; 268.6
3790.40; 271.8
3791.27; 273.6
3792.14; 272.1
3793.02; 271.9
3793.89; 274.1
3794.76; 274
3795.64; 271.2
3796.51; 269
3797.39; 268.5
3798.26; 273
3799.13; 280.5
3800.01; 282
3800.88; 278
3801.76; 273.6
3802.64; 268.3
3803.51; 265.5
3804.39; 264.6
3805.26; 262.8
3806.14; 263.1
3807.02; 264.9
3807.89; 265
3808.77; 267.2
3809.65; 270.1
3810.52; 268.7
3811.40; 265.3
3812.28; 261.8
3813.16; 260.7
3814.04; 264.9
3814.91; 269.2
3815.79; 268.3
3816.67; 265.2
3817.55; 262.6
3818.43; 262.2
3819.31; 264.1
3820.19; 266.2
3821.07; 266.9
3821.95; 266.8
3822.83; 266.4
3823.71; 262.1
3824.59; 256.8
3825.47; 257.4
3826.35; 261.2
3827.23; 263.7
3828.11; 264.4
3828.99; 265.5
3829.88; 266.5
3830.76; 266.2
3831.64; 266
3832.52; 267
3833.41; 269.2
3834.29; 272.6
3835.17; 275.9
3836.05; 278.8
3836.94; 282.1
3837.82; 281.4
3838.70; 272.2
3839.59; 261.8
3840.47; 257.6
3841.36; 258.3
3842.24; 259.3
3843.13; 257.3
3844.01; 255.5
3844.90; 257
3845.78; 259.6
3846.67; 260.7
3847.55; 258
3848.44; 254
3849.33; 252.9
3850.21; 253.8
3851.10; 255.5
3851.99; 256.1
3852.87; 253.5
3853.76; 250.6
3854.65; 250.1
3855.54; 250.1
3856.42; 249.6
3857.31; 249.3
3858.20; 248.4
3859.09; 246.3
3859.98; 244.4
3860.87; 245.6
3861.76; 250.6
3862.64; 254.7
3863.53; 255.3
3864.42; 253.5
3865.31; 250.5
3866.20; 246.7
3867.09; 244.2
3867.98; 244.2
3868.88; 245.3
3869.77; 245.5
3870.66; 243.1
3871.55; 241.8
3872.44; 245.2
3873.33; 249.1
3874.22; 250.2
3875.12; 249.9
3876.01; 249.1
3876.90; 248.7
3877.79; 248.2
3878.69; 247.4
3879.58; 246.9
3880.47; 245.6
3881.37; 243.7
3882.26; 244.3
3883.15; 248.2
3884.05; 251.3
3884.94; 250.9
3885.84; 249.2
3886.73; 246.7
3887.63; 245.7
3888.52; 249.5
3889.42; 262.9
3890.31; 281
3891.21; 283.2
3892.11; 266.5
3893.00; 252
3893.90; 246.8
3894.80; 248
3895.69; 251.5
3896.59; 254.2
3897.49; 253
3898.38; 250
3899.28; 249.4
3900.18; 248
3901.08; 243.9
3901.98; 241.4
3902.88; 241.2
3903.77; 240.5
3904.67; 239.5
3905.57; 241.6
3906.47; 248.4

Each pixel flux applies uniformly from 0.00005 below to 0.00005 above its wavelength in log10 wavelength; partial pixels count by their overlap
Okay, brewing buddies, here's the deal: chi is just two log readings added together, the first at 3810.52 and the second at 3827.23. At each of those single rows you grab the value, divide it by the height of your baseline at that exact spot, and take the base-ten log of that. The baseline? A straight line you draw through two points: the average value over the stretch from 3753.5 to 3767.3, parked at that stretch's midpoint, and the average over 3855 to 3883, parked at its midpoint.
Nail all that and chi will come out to 0.014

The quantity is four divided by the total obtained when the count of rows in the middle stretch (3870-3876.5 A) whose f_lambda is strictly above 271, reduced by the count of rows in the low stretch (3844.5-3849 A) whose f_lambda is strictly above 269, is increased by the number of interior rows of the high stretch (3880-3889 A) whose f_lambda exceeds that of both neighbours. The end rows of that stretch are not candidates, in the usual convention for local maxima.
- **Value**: 4.0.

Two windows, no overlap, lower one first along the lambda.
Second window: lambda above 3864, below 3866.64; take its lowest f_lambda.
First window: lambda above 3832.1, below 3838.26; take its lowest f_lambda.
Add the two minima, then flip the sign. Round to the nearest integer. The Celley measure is -514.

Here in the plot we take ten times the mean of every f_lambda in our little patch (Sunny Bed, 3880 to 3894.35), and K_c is 2542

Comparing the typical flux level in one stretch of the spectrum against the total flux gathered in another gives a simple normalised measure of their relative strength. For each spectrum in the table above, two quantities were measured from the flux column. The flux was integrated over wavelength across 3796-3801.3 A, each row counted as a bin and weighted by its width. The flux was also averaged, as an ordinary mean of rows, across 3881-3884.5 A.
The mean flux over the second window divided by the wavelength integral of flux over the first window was 0.17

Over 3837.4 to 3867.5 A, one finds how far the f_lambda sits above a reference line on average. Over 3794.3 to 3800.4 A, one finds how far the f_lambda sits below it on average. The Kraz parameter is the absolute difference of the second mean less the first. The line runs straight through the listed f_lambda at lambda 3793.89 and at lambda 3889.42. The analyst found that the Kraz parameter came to 12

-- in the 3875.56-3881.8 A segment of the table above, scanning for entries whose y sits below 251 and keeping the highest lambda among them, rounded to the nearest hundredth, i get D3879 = 3881.37 A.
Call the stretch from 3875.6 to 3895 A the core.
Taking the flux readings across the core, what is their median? 248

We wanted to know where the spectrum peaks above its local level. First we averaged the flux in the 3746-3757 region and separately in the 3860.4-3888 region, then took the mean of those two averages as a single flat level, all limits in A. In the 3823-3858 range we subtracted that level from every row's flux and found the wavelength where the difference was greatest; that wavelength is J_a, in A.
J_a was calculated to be 3836.94 A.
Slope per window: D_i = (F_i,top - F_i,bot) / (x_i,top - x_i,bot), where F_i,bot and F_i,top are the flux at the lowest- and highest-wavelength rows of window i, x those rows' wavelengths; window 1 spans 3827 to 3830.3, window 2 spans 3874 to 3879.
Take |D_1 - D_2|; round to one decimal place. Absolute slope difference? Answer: 1.7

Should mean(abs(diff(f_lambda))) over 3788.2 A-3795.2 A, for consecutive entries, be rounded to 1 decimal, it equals 1.5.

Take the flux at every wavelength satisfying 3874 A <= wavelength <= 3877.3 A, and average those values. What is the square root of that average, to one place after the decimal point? 15.8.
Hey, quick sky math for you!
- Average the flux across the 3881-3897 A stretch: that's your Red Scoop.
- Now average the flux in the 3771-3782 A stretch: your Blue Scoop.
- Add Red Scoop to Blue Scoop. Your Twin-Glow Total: 532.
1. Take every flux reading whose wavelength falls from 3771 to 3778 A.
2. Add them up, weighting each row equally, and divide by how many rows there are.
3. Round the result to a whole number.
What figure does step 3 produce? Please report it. 280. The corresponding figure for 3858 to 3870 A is 248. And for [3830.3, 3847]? 266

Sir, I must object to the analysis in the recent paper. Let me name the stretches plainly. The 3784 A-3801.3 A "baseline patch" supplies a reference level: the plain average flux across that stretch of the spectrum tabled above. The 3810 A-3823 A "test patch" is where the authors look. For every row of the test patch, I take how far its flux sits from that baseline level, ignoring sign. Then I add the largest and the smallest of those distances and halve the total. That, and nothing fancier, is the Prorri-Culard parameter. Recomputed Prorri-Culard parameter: 7.6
